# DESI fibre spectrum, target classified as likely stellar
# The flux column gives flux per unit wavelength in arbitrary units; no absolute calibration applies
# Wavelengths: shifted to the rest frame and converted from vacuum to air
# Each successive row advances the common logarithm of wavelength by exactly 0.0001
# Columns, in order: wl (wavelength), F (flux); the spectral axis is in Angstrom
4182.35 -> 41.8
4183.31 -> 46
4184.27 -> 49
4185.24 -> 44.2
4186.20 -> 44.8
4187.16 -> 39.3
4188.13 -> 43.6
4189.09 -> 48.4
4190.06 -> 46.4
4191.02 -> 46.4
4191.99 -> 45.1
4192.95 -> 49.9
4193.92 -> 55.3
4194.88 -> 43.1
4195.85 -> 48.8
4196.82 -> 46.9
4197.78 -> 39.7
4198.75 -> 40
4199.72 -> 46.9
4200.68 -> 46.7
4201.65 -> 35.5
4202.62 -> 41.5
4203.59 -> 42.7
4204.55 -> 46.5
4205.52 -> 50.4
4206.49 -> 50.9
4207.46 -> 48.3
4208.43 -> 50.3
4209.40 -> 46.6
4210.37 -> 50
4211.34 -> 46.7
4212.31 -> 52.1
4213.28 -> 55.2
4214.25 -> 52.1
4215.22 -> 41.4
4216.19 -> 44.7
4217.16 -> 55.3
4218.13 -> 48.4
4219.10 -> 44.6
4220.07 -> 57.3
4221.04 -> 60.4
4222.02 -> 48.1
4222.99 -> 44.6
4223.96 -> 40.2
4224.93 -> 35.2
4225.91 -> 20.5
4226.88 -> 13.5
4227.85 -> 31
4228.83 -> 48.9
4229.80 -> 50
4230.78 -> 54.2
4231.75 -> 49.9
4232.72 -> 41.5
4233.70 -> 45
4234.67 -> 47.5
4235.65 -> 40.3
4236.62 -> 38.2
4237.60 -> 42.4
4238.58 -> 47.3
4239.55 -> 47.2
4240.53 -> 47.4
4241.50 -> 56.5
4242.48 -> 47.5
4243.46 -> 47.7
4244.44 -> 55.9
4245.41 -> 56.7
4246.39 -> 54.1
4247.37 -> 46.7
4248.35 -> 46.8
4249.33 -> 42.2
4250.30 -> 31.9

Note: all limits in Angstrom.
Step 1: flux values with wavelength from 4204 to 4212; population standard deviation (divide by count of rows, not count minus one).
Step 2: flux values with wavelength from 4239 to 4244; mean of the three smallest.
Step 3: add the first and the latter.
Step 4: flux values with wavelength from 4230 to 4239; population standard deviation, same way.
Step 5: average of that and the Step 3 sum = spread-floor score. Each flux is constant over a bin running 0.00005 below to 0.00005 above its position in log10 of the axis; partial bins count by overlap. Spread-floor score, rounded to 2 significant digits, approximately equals 27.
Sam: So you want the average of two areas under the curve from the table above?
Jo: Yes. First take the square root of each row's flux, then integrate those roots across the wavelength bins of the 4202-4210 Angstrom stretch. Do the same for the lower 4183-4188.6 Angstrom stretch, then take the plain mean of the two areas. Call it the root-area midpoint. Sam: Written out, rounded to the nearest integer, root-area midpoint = 46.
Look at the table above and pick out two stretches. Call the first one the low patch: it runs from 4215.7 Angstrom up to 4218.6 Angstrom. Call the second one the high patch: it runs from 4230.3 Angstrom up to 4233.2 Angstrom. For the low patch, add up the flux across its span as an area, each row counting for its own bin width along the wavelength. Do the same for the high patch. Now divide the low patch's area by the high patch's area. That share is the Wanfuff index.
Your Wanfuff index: 1.02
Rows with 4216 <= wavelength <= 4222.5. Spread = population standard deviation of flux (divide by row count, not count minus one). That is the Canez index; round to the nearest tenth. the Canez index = 5.9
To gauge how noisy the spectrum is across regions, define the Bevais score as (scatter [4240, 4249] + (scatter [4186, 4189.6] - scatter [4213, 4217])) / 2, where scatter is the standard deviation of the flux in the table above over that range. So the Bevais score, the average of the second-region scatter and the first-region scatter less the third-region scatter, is 1.0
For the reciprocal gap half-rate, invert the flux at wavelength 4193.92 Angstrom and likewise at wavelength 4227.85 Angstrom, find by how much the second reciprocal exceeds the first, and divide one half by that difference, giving 35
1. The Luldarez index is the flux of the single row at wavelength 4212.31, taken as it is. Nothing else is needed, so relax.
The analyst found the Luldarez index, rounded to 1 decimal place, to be 52.1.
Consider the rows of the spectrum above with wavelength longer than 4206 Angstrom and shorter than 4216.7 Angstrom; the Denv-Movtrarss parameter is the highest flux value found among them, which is 55.2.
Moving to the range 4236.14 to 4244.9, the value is 56.5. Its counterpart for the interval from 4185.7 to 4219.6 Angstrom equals 55.3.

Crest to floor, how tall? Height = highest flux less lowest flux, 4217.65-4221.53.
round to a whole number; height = 16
